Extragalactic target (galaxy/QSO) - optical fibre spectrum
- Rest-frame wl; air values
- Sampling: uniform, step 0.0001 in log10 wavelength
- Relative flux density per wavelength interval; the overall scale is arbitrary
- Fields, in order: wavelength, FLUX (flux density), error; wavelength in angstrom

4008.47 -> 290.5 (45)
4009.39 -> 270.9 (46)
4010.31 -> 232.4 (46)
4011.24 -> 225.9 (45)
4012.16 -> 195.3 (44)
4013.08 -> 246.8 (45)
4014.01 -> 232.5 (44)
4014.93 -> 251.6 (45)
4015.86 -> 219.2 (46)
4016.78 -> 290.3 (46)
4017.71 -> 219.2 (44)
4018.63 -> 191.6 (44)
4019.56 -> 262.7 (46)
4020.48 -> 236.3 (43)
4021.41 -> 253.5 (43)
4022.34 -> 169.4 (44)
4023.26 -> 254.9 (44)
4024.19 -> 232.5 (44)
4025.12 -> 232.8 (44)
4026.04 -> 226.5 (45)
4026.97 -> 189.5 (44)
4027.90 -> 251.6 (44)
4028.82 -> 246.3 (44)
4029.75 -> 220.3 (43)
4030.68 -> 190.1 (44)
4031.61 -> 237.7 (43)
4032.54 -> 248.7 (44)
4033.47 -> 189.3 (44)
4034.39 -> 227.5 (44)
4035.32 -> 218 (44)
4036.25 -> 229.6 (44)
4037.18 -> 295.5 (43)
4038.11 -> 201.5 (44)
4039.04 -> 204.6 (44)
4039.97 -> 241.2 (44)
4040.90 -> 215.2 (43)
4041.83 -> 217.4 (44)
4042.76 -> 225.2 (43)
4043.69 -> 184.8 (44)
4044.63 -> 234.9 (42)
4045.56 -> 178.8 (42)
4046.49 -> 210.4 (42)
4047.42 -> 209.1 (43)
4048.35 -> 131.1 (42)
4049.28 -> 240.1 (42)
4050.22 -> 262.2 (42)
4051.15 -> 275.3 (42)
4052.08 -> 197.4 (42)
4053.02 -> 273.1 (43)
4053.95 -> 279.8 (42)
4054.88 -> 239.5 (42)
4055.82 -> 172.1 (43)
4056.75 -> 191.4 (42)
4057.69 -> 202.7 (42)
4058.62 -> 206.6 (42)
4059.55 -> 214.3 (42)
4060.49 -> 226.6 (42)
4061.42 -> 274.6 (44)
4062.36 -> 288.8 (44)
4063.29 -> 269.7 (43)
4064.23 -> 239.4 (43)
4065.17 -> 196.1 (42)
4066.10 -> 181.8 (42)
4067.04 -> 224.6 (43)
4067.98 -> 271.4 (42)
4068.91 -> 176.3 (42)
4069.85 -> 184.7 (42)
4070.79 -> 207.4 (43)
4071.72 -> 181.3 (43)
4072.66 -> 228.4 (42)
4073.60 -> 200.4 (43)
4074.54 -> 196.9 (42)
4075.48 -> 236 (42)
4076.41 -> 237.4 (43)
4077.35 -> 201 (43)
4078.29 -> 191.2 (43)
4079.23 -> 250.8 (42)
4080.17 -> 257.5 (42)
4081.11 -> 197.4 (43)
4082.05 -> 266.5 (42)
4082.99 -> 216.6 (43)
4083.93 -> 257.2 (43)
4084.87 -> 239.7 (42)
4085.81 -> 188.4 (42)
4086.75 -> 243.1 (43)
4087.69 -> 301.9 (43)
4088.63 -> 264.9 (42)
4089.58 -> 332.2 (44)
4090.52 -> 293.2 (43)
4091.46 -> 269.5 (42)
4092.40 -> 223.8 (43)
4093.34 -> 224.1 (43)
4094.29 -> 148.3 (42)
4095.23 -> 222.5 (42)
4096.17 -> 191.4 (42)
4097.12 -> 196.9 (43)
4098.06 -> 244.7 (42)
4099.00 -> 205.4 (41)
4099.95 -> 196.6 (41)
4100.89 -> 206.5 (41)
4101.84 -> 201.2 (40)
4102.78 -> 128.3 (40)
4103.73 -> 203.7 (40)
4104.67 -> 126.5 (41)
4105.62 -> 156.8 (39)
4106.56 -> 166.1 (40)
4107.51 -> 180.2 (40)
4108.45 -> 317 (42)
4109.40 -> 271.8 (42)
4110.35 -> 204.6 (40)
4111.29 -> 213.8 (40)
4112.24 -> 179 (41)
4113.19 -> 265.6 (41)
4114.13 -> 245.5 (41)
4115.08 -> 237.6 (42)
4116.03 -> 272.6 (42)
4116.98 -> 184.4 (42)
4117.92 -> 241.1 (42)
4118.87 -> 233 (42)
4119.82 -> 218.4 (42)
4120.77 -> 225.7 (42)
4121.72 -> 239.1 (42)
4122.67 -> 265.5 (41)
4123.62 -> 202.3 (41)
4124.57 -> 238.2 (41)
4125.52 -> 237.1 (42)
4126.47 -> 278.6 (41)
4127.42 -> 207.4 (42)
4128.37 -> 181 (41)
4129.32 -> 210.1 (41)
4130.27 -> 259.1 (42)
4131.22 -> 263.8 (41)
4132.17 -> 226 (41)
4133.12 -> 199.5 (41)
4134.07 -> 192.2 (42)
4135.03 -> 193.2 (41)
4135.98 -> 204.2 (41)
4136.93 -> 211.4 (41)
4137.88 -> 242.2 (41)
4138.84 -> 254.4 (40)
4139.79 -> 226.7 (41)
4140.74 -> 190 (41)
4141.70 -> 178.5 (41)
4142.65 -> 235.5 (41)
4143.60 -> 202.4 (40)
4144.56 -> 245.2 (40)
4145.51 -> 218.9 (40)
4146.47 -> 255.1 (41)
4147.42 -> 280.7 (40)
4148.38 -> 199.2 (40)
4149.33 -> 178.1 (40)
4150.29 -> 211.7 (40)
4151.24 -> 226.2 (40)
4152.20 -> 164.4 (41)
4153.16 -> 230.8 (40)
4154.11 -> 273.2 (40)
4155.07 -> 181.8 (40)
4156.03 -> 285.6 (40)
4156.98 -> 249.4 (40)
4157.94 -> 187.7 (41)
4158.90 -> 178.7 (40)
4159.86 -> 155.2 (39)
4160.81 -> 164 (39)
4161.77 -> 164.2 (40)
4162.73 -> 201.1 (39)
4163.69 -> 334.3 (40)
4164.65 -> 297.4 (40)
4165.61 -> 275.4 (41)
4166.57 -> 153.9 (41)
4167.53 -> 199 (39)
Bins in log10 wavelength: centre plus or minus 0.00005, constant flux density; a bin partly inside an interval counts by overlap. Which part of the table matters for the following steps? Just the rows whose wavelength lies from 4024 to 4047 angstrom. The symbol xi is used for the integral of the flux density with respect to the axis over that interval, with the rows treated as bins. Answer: 5103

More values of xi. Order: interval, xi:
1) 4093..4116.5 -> 4891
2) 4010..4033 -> 5295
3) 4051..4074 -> 5140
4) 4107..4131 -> 5582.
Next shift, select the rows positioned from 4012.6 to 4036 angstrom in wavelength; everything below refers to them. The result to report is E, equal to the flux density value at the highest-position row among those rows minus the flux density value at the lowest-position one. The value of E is -29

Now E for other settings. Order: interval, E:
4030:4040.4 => 51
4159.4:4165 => 142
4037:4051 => -33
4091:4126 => -32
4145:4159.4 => -40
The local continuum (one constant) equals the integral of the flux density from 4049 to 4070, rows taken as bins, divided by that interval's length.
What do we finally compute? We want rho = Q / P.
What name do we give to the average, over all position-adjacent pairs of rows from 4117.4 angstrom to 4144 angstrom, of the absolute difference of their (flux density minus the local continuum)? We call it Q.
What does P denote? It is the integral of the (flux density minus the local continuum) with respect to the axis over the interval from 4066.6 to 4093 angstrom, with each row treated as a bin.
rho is 0.3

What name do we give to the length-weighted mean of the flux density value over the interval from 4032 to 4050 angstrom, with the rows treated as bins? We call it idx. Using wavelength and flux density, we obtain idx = 217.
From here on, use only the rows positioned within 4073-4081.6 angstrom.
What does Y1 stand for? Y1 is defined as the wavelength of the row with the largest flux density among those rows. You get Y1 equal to 4080.17 angstrom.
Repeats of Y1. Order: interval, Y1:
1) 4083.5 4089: 4087.69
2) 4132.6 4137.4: 4136.93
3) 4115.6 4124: 4116.03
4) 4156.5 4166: 4163.69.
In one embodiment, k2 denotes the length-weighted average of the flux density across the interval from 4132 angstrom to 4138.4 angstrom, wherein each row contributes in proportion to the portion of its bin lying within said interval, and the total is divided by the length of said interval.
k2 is 209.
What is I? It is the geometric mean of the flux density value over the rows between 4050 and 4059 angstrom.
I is 227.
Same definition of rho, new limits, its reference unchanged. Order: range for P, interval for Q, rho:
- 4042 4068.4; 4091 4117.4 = -0.3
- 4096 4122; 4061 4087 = -0.1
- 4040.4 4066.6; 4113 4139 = -0.1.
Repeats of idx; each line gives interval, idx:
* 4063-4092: 232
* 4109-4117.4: 230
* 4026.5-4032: 222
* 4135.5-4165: 220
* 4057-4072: 222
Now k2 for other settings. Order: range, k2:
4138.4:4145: 219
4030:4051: 219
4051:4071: 226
